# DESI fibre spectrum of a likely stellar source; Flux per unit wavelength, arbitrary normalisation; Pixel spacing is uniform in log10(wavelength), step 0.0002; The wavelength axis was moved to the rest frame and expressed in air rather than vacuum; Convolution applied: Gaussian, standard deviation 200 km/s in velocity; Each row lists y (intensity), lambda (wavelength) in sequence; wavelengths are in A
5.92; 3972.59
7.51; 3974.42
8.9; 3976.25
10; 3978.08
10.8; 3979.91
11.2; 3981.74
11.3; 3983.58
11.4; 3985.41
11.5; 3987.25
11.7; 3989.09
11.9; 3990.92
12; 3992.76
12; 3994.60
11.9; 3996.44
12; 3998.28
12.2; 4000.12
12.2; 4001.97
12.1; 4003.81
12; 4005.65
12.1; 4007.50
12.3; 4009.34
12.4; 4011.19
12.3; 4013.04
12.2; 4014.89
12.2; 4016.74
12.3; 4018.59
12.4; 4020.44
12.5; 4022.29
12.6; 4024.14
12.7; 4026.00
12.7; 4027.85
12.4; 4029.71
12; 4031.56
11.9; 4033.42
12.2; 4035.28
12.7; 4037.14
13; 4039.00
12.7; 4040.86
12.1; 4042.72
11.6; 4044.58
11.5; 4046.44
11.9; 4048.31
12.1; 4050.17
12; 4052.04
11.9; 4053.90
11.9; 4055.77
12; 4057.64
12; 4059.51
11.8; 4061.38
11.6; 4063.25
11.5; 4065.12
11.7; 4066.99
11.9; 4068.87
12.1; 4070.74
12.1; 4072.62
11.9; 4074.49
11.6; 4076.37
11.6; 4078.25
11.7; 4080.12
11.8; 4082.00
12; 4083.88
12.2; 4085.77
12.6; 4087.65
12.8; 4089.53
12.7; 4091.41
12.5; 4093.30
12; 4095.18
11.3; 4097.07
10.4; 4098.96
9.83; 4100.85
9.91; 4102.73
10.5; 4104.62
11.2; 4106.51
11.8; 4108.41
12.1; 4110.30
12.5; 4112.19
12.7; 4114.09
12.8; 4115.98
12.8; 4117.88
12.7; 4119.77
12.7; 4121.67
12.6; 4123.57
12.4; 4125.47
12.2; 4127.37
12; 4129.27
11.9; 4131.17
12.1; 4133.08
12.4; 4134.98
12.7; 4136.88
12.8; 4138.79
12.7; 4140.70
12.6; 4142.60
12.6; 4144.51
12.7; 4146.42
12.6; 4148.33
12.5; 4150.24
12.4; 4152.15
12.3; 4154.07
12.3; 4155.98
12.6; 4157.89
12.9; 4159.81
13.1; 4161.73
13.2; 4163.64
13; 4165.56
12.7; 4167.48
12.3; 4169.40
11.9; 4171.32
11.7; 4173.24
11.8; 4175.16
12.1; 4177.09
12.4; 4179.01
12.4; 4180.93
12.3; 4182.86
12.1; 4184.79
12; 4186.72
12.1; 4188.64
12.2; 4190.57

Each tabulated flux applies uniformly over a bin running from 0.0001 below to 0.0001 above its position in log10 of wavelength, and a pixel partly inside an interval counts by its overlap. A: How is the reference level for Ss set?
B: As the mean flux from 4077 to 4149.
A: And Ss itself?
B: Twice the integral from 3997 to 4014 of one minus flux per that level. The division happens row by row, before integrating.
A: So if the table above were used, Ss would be -0.2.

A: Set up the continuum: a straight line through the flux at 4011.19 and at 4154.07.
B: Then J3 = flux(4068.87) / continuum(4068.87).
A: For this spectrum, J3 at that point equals 0.96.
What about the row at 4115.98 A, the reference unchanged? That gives 1.04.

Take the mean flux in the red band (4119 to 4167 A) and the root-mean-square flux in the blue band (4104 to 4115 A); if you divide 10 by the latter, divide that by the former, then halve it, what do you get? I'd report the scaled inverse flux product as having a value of 0.0337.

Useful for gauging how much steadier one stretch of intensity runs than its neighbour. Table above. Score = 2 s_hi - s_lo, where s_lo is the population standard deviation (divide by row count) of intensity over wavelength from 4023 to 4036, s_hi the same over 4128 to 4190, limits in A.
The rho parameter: 0.4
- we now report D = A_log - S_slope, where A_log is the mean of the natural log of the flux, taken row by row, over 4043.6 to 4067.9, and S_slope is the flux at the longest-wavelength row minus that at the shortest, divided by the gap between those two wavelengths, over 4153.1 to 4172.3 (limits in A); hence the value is 2.49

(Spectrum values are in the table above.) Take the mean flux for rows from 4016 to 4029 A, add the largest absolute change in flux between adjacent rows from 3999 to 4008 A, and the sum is 12.6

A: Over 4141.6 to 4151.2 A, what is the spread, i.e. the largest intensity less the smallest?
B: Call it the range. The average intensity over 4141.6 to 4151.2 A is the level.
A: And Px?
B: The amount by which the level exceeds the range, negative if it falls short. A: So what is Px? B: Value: 12.4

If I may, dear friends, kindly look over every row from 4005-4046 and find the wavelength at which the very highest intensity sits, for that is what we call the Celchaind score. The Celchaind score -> 4039.00 A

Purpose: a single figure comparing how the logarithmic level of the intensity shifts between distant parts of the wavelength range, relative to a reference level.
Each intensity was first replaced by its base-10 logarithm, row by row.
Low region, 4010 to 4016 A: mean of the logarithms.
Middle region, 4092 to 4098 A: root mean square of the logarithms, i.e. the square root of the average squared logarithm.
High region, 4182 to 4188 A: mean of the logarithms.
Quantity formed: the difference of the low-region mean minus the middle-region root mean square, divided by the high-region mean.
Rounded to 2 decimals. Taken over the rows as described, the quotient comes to 0.01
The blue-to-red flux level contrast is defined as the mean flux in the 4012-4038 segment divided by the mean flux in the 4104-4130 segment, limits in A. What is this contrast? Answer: 1.01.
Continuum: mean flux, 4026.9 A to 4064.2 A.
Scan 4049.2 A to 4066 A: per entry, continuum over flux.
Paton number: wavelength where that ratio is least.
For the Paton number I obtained 4050.17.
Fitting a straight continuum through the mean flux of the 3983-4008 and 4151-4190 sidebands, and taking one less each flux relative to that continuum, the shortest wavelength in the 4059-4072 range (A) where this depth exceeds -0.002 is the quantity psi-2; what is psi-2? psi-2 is 4059.51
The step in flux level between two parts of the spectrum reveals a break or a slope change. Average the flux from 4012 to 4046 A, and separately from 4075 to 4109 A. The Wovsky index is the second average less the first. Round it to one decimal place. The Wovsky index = -0.8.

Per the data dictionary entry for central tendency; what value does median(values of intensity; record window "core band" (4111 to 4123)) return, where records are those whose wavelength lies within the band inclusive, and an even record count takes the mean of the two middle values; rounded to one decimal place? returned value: 12.7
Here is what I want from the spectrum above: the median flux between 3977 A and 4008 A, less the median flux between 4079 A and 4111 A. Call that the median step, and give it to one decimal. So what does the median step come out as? 0.1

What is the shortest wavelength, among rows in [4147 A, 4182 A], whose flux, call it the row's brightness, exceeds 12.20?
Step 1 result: 4148.33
